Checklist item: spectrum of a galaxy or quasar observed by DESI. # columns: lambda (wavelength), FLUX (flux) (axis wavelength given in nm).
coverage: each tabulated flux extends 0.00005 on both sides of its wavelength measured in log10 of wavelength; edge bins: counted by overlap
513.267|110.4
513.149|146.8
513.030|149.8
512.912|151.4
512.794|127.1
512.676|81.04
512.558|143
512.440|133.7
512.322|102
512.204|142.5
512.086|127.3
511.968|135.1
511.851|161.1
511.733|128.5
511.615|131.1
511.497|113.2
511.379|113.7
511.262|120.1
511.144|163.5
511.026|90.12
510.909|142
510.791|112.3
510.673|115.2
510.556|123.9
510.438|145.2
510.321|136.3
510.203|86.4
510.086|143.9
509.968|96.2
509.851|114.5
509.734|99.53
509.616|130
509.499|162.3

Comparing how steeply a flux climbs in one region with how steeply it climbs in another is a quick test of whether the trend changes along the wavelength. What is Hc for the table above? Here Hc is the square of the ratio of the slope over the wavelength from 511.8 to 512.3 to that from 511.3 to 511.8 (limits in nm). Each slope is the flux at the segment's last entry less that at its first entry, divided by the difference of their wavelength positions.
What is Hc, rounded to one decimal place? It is 1.6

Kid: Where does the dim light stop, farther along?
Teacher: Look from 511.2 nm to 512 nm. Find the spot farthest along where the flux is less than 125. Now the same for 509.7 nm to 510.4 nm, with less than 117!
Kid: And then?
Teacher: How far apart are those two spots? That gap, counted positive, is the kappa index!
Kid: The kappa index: 1.29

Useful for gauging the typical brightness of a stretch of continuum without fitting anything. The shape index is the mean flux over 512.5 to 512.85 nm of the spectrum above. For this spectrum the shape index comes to 117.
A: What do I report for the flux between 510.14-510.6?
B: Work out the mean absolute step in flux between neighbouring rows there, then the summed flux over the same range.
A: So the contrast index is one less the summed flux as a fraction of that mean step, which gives -17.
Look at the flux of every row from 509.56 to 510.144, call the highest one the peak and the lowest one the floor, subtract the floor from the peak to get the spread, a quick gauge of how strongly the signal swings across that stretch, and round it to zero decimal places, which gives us 48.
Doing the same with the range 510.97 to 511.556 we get 73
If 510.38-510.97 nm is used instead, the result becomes 33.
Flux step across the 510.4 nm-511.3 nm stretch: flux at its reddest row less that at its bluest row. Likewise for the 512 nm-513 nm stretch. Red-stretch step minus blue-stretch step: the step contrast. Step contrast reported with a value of 49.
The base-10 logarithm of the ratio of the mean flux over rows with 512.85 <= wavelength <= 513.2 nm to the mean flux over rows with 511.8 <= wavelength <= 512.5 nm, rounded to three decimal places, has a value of 0.048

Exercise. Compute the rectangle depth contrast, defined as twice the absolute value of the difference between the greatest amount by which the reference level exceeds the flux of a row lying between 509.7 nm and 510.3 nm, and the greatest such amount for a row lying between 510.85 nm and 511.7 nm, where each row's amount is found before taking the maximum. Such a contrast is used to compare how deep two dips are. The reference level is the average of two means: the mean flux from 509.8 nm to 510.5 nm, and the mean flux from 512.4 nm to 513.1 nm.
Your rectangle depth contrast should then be 7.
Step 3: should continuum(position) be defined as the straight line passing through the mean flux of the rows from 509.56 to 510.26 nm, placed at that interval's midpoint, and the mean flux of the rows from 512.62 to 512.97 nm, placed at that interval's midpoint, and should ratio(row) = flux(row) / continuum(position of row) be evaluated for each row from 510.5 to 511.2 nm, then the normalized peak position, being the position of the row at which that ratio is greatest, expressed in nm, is 511.144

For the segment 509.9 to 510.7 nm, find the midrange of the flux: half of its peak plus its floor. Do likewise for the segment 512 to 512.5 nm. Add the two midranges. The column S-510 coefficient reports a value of 238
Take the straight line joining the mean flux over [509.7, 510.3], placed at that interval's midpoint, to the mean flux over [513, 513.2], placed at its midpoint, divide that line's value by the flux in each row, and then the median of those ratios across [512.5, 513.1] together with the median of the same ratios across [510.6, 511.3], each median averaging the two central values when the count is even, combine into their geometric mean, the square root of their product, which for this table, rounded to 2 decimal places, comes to 1.01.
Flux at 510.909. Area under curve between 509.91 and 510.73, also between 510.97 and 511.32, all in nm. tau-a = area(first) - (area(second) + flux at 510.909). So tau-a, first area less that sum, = -86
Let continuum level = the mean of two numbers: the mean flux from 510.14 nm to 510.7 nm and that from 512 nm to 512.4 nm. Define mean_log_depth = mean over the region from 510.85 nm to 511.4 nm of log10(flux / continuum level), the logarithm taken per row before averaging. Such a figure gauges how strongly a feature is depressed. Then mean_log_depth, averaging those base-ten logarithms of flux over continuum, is 0.002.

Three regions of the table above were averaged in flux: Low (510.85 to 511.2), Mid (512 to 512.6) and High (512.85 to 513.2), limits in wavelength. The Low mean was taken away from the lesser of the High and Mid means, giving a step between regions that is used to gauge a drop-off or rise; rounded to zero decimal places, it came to -2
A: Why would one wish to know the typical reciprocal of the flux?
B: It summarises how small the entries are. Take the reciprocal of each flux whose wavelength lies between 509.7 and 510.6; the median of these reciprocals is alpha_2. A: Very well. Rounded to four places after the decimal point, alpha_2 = 0.0084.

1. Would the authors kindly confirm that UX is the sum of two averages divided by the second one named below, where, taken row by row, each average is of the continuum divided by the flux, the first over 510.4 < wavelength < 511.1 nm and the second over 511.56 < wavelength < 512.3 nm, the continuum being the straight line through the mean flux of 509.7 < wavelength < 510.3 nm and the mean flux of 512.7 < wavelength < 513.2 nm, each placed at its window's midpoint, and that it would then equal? 2.03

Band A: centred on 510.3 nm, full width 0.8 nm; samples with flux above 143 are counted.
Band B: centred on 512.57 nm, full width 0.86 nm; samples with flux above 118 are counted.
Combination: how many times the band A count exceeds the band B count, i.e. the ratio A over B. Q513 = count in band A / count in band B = 0.40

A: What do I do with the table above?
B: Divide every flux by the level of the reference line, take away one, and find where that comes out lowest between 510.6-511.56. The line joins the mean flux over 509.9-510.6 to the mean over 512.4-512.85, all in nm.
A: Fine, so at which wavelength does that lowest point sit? 511.026 nm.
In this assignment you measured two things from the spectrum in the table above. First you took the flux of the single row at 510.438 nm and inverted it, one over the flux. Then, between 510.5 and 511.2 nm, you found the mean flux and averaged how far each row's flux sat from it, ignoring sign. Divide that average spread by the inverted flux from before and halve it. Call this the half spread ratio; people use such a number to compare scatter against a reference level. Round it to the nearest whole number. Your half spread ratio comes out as 1367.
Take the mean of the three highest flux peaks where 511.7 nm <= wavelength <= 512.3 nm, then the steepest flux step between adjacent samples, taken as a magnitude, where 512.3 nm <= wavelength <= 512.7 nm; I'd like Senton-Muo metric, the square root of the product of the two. 95.2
